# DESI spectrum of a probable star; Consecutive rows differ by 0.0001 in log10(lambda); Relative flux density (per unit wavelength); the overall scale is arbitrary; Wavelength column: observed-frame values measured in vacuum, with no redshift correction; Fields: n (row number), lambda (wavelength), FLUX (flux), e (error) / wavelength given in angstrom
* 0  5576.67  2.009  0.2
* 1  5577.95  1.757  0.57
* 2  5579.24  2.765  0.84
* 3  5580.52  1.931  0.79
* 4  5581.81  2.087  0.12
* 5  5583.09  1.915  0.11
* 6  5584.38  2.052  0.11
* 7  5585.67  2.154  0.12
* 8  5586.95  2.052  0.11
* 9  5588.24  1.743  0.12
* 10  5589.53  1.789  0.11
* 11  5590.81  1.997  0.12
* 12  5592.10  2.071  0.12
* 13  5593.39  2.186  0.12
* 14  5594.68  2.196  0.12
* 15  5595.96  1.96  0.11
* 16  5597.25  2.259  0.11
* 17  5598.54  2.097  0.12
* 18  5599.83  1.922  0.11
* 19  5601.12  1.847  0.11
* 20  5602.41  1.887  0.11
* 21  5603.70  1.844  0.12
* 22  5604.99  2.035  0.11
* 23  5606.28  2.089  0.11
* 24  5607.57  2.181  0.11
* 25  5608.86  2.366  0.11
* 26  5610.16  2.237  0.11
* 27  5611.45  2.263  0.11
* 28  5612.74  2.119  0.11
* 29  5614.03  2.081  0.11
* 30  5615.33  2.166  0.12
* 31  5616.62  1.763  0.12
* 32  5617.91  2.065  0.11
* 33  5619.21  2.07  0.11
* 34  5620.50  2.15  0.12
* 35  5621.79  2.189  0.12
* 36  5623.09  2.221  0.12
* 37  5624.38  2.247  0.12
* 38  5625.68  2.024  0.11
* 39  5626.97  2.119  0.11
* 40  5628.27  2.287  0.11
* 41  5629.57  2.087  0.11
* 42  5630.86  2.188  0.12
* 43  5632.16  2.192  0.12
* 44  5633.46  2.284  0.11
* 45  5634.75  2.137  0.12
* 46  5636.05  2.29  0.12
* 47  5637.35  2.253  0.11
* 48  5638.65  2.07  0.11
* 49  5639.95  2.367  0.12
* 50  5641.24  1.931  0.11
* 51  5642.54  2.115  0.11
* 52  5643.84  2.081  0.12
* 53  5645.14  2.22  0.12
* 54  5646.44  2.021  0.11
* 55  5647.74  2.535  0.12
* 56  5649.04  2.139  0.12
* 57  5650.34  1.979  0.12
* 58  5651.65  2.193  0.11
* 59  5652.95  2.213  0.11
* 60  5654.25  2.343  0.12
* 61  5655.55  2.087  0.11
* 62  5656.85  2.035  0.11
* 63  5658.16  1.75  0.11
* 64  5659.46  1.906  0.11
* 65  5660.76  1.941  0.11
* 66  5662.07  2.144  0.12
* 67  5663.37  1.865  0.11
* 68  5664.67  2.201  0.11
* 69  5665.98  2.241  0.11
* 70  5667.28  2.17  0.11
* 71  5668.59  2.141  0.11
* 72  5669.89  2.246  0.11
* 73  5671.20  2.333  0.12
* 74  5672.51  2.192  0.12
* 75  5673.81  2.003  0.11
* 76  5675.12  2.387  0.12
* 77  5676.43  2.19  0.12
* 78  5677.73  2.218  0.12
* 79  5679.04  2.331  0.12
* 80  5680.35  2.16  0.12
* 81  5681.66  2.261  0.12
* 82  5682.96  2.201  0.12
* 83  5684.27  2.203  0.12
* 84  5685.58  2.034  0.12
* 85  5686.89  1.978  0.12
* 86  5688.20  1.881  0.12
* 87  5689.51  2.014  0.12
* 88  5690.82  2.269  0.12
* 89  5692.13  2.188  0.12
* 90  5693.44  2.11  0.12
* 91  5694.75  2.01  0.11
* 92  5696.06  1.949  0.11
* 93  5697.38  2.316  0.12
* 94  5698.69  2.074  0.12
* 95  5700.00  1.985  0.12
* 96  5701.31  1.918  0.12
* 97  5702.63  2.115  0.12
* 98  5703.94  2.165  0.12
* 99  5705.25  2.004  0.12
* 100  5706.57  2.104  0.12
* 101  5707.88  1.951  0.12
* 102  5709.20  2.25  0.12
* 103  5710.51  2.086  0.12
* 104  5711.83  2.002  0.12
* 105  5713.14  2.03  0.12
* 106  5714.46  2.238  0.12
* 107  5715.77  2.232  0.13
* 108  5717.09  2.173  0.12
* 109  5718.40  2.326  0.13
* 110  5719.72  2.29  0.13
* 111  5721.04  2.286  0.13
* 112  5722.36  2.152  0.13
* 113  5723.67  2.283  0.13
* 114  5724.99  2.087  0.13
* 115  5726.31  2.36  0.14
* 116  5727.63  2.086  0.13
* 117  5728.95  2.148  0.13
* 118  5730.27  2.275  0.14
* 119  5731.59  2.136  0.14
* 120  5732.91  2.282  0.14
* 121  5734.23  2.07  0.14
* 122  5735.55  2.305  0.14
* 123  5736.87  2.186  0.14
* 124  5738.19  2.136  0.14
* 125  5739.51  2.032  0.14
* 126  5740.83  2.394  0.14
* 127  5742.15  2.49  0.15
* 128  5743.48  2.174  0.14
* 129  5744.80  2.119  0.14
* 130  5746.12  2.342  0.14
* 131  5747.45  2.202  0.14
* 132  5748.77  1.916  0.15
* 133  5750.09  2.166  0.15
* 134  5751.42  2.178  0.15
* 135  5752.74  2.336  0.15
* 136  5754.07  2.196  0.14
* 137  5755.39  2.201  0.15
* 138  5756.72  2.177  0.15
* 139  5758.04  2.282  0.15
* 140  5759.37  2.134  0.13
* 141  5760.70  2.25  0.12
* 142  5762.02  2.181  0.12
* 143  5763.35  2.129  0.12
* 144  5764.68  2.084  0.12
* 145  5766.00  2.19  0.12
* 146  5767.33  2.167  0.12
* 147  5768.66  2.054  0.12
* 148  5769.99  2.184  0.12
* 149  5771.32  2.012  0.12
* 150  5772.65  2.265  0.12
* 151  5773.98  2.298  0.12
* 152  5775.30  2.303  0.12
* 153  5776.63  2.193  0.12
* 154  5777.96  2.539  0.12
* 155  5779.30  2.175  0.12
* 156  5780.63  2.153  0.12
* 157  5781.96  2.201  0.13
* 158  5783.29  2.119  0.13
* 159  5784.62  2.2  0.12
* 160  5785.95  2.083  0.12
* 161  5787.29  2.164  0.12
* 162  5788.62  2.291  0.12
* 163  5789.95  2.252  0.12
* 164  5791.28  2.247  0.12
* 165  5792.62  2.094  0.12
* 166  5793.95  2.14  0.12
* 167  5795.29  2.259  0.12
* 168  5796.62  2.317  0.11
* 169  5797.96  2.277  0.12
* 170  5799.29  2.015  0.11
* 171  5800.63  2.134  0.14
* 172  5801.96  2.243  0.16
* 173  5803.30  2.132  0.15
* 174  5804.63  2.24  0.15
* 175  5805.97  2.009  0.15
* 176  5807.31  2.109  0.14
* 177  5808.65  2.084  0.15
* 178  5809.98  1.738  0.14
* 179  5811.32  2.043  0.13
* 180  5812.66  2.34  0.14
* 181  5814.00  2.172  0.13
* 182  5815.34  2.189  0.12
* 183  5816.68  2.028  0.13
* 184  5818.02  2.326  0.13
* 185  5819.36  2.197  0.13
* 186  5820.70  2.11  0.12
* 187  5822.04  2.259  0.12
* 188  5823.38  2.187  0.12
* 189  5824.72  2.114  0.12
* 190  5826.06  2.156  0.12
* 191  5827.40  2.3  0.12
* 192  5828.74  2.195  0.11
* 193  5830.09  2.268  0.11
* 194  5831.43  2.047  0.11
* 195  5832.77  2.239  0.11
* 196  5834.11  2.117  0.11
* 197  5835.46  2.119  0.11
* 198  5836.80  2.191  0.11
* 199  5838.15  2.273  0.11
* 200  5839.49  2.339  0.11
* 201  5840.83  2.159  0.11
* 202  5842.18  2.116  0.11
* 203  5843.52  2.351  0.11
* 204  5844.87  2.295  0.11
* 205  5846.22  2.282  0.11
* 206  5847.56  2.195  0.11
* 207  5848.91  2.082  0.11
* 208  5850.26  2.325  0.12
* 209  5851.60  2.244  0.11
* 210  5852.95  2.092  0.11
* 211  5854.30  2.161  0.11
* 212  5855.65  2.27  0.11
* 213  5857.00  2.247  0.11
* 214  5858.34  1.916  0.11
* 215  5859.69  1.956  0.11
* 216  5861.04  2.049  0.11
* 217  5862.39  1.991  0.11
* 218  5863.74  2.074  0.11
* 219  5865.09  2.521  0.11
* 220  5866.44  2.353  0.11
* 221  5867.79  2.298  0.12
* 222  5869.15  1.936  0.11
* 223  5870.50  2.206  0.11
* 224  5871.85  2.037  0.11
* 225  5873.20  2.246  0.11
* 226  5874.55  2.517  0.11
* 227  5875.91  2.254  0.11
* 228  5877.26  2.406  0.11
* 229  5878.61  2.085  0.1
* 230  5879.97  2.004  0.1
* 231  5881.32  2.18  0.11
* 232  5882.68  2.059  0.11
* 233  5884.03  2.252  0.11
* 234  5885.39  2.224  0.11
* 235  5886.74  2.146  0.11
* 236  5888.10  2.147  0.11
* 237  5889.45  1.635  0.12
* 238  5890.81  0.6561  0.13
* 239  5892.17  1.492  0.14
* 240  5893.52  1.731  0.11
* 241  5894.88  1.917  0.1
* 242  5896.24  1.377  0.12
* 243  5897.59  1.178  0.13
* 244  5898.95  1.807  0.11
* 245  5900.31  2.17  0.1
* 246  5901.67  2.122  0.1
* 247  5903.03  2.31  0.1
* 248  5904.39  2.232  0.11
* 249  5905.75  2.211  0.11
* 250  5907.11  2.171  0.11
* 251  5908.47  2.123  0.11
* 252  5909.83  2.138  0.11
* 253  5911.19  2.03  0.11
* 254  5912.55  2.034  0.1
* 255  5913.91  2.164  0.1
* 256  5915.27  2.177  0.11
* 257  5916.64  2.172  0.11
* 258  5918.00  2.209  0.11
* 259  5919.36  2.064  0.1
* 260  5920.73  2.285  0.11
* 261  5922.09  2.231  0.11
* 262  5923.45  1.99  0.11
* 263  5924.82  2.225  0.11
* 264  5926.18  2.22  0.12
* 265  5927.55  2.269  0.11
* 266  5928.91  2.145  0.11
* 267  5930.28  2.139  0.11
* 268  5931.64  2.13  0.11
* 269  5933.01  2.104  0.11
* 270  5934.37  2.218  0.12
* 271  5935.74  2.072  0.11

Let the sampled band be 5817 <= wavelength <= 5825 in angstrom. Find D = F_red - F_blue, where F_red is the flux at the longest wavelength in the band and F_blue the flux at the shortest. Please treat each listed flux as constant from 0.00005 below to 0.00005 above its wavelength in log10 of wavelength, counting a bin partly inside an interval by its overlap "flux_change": -0.21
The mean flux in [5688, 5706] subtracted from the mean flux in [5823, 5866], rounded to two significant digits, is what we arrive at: 0.11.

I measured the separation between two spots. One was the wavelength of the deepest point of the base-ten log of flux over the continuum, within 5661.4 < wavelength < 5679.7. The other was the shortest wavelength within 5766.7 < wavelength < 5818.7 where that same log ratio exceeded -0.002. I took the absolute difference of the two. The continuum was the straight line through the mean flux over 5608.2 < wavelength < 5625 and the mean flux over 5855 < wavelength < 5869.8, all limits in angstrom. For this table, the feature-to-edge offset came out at 104.0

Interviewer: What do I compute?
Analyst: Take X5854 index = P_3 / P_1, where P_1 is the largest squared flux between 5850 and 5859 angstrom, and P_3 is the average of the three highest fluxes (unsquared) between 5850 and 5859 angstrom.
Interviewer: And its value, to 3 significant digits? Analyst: 0.422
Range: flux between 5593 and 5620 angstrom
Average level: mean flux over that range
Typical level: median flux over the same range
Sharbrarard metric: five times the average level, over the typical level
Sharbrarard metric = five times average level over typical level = 4.97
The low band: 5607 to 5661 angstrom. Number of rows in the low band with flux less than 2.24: 32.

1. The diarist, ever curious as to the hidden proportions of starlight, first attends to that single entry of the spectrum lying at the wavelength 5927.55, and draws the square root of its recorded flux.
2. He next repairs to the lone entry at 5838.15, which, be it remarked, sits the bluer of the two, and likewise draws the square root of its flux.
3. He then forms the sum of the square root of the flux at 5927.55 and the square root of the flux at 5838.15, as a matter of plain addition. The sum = 3.01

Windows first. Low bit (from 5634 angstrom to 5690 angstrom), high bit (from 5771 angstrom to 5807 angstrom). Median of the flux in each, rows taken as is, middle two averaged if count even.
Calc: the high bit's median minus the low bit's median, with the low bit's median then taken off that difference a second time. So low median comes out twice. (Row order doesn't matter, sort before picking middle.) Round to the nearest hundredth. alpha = -2.12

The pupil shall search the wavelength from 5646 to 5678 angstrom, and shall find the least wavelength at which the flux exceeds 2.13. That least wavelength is 5647.74 angstrom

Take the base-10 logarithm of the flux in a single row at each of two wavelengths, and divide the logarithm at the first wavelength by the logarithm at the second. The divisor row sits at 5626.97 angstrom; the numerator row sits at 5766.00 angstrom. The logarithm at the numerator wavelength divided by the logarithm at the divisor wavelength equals 1.04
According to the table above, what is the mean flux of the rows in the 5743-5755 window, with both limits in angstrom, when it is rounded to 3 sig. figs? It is 2.18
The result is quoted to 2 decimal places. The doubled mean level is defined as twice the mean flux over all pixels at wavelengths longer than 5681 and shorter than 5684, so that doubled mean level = 4.46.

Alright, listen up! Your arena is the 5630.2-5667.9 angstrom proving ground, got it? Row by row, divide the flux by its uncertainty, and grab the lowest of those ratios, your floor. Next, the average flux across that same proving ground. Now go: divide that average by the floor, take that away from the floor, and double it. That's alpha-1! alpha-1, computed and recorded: 32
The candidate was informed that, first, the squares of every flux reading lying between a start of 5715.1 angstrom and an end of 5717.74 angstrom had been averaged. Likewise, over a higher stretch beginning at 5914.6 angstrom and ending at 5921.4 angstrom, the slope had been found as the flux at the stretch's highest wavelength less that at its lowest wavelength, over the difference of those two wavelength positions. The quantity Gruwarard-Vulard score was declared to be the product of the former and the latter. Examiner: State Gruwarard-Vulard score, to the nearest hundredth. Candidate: 0.10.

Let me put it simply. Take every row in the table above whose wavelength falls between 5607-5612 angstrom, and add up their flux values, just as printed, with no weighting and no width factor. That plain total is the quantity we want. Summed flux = 9.0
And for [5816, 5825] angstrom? 15.2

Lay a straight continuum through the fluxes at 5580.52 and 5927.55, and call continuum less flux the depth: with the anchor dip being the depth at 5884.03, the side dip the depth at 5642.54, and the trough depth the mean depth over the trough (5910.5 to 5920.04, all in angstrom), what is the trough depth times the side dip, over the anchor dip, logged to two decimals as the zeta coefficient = 0.66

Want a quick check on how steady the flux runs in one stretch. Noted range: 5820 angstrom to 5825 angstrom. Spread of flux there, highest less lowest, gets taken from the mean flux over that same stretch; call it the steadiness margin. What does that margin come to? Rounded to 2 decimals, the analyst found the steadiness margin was 2.02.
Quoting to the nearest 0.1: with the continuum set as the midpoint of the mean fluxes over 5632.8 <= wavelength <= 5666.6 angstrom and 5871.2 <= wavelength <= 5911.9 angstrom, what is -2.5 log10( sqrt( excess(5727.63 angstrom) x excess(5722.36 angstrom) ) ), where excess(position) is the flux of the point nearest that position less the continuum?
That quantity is 3.3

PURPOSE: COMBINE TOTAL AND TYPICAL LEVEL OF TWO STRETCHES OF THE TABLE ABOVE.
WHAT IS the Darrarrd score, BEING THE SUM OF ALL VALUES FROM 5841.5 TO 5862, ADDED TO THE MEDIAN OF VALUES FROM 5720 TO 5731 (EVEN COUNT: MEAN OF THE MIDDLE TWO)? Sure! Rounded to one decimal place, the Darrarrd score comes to 34.8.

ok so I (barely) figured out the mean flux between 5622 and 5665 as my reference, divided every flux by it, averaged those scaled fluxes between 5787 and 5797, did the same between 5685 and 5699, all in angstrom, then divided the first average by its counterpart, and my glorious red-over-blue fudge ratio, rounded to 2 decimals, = 1.07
